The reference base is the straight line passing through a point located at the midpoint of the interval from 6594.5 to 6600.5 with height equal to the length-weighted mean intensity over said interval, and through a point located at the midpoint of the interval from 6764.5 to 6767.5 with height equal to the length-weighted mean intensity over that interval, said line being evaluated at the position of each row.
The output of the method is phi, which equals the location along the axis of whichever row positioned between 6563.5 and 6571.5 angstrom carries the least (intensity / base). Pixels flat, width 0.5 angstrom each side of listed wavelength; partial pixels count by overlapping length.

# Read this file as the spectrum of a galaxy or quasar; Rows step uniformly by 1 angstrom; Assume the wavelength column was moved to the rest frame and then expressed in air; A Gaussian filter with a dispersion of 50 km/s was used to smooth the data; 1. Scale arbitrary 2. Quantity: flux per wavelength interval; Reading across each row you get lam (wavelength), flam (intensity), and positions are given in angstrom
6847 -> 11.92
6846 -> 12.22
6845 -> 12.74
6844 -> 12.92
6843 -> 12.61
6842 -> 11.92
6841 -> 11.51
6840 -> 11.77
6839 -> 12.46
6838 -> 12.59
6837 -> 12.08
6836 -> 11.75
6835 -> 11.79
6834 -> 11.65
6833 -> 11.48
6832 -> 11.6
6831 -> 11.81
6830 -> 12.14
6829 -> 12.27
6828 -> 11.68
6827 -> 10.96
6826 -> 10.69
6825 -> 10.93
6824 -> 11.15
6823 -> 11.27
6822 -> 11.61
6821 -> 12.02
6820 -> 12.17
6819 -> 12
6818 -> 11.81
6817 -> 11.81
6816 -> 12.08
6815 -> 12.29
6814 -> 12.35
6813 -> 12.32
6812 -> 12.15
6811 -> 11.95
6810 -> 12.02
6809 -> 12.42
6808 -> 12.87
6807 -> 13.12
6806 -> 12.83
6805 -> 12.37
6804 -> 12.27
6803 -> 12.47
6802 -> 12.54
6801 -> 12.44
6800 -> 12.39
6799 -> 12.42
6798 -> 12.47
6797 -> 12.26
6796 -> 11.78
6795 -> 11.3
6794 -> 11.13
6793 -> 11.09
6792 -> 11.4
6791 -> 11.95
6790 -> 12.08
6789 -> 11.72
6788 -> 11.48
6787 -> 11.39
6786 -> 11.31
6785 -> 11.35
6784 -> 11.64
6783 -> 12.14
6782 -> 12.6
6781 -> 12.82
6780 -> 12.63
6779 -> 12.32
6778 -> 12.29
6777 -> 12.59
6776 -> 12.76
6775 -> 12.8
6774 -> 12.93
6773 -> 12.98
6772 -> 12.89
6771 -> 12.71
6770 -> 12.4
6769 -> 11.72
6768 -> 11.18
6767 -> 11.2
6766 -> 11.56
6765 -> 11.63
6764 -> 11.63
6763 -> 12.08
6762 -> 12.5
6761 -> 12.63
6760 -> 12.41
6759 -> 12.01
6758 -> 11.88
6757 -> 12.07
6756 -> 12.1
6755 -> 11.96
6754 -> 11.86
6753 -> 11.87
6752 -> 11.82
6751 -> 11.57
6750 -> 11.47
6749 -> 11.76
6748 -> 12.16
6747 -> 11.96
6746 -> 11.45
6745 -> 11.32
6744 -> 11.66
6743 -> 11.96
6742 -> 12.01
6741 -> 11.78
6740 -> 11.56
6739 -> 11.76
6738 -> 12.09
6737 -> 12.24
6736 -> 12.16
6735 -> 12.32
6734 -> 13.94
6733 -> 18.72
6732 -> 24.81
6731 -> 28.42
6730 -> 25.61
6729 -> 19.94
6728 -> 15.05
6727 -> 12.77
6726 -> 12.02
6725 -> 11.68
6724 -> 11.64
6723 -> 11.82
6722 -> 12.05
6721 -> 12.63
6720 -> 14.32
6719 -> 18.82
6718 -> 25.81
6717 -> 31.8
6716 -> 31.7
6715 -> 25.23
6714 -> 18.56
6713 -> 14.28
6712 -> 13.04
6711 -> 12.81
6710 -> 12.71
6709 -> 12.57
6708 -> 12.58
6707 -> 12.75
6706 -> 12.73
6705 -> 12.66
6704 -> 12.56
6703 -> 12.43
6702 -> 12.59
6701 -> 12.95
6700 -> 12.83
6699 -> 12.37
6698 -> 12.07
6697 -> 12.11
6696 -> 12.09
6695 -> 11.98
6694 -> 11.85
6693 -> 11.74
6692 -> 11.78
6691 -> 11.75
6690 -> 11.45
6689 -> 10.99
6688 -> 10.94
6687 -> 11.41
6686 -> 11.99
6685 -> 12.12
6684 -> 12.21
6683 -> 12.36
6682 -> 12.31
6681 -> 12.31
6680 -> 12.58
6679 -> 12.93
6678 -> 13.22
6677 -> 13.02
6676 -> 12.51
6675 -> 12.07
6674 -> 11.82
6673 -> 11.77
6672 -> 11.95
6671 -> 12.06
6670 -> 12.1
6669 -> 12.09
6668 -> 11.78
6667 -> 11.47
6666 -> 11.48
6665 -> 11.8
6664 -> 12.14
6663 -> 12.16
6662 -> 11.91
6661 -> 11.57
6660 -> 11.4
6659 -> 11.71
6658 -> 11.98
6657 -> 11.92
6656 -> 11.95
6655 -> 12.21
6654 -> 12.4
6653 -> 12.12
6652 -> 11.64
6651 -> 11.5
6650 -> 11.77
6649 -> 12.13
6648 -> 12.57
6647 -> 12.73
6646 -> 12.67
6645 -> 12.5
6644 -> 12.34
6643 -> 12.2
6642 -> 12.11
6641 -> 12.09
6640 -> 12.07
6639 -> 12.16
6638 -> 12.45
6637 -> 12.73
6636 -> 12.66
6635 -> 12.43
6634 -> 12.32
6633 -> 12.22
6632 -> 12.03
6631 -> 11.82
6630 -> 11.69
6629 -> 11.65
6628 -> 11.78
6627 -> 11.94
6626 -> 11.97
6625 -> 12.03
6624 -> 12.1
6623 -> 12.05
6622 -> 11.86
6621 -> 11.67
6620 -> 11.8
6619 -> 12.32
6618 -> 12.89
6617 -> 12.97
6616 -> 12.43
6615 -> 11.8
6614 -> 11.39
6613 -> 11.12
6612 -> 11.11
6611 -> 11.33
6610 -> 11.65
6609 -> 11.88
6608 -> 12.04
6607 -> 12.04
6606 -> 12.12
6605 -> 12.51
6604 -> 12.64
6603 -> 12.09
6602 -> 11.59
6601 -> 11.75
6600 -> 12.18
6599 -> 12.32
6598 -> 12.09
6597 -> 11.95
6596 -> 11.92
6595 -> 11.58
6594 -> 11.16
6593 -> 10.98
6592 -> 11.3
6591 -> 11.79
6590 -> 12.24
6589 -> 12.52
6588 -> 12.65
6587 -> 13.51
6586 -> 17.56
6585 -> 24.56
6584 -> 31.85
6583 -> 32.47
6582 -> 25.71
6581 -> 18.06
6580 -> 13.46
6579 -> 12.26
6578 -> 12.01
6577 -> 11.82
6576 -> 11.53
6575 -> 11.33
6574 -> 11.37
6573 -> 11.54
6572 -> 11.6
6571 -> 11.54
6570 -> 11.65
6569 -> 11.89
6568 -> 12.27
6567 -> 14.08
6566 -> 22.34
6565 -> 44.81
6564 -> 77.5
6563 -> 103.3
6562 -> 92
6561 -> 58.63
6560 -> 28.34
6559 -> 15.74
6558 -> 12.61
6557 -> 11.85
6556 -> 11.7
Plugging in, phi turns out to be 6571 angstrom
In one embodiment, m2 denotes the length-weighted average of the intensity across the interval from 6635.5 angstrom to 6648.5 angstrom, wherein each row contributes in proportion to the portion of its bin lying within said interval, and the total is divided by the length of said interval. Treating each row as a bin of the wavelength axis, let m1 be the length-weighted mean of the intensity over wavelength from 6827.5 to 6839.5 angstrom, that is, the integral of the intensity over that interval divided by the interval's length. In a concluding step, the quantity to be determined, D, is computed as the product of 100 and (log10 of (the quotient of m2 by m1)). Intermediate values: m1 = 11.9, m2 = 12.4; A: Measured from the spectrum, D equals 2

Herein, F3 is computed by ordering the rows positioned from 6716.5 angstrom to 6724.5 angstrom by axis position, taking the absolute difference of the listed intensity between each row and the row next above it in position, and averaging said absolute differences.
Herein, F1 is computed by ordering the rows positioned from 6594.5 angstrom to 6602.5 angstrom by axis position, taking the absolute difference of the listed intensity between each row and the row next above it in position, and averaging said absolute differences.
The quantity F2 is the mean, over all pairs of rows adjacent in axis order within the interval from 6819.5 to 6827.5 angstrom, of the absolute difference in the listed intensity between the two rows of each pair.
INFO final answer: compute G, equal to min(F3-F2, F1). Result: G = 0.21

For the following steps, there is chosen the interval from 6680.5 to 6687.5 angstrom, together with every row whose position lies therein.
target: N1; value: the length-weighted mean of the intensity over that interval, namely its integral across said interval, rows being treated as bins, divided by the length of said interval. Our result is 12.1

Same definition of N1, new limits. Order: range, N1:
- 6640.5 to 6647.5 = 12.4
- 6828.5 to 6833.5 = 11.9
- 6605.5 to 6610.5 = 11.9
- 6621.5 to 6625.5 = 12.0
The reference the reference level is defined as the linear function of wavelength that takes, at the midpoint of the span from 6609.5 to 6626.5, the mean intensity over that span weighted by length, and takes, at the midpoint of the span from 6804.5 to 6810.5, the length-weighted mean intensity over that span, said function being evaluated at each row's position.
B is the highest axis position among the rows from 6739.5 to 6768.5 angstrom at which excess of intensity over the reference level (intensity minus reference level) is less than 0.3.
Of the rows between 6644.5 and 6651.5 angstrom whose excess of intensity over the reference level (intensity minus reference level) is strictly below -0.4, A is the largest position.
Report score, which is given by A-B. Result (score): -117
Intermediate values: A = 6651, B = 6768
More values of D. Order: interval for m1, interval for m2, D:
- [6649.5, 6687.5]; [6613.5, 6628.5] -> 0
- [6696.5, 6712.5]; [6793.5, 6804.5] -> -2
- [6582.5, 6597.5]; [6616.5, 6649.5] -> -11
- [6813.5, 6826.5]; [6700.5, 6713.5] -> 4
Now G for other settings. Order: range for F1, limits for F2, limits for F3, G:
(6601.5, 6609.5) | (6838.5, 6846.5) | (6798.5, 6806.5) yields -0.29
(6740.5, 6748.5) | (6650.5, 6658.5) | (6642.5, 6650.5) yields 0.01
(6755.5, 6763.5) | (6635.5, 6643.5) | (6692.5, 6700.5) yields 0.04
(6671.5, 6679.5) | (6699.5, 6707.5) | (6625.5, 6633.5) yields -0.01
